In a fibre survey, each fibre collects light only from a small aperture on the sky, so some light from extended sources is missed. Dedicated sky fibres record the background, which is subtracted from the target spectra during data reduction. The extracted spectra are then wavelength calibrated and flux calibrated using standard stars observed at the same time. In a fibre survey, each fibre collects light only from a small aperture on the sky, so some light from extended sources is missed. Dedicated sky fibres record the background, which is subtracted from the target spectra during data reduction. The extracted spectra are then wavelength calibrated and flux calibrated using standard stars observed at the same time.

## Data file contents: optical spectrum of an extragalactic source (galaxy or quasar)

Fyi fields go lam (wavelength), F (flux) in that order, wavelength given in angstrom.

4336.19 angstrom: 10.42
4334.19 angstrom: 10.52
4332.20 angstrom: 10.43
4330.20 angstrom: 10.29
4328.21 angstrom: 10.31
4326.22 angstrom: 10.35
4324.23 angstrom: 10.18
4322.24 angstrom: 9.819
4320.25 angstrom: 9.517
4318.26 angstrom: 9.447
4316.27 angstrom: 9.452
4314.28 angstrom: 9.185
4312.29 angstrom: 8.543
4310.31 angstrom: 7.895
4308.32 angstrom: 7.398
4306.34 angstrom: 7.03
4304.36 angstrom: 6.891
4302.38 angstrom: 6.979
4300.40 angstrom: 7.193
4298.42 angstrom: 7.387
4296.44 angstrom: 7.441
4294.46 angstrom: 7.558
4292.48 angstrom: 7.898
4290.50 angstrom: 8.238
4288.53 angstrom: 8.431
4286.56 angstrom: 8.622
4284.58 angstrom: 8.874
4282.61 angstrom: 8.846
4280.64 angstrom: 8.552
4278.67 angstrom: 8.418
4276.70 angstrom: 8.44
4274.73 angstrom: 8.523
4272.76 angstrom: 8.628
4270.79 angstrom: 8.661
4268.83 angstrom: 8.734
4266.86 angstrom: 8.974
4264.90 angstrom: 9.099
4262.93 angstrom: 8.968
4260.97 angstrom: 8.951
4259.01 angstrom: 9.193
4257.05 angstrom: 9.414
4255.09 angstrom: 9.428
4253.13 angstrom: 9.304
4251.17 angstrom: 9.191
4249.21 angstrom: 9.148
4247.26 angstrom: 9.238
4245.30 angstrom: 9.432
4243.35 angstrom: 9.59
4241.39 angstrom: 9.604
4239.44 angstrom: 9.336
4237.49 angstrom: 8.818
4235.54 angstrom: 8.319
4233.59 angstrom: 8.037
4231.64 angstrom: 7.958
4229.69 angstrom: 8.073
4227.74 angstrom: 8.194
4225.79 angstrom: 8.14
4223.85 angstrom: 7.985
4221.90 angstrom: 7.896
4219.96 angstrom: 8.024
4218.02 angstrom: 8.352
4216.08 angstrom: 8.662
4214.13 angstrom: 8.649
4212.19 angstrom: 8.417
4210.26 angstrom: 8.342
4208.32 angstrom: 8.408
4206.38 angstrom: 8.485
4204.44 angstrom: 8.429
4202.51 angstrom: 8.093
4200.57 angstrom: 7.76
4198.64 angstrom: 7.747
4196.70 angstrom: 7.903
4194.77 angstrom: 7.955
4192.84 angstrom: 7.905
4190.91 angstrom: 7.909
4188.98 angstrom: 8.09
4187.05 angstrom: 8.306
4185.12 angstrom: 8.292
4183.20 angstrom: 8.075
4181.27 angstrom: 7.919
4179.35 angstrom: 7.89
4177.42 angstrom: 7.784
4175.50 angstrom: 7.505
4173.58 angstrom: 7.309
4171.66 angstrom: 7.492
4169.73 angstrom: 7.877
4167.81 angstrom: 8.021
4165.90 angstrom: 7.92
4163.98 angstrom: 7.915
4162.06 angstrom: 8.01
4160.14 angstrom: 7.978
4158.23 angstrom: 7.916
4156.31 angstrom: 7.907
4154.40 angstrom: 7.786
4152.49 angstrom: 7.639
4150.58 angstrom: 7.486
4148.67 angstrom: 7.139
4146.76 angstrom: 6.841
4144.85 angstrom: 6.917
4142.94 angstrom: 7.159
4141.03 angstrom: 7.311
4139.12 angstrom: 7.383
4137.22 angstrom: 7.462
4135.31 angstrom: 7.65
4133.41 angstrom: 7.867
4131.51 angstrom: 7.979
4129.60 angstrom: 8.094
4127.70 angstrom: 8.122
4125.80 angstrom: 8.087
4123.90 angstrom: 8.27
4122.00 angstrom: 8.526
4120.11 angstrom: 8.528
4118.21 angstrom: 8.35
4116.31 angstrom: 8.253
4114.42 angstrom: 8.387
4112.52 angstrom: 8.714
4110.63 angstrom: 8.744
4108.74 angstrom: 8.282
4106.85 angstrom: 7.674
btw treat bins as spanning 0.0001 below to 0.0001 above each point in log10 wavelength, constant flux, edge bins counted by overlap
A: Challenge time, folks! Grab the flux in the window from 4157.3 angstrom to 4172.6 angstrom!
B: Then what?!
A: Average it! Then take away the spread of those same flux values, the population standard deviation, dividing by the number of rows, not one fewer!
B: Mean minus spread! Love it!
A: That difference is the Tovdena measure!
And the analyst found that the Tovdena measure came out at 7.7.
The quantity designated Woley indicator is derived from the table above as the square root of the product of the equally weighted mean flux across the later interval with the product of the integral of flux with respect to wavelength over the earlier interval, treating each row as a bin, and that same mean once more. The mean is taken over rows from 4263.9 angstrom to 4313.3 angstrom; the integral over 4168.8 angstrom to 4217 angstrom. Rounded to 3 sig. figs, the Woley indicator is 160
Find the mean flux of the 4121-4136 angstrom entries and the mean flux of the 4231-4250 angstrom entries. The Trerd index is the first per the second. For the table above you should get 0.90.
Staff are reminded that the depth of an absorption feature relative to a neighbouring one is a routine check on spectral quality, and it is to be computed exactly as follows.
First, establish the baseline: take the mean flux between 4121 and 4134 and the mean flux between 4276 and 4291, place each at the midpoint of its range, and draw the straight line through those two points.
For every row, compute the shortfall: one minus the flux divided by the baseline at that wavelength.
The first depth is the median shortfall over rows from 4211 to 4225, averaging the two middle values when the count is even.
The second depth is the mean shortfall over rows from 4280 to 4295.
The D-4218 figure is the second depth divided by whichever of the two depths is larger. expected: 1.0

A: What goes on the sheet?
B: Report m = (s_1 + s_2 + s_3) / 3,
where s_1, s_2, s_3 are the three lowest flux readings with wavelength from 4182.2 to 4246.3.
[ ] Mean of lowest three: 7.8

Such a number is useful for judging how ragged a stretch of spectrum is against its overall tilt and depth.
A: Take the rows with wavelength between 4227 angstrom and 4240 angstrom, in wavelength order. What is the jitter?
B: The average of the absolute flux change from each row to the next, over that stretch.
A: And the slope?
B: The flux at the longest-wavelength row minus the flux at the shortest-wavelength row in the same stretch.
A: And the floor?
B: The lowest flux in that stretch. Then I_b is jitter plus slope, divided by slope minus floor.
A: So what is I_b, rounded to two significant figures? -0.21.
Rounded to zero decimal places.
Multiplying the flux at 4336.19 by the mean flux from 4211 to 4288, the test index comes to 91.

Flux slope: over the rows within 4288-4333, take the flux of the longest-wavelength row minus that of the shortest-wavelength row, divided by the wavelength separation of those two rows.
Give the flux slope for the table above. 0.046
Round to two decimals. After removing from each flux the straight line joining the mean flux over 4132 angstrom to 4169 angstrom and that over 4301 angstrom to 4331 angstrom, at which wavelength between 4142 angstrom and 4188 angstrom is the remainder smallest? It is 4146.76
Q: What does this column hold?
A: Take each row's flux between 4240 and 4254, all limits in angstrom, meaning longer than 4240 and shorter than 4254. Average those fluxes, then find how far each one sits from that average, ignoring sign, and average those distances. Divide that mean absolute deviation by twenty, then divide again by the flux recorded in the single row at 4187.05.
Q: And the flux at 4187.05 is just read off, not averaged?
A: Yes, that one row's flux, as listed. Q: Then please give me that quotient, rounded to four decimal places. 0.0009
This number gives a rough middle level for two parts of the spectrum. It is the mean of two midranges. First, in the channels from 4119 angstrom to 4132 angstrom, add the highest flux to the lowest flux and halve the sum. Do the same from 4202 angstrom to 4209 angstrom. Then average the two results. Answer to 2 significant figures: 8.3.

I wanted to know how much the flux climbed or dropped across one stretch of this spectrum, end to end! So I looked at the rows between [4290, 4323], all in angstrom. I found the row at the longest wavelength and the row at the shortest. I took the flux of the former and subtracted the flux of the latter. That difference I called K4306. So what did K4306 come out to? 1.6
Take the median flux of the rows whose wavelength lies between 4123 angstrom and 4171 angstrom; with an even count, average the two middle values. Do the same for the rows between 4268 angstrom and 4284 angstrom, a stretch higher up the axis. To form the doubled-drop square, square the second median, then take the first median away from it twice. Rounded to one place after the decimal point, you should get 58.0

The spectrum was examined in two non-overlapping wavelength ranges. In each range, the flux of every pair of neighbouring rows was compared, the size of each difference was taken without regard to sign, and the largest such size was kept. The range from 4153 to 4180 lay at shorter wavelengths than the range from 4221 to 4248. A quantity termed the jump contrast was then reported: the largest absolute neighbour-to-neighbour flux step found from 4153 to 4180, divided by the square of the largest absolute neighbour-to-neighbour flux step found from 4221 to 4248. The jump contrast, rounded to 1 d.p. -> 1.4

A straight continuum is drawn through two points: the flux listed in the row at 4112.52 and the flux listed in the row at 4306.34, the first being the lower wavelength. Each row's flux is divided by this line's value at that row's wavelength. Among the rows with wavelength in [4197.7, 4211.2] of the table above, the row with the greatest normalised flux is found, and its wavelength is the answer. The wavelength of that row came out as 4206.38 angstrom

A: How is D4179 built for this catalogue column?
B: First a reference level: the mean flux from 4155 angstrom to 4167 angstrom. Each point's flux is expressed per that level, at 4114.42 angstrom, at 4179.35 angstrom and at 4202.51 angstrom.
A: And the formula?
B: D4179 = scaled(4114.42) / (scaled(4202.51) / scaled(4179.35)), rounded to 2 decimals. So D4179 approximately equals 1.03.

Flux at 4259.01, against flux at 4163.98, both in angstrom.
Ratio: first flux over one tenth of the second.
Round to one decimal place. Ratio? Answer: 11.6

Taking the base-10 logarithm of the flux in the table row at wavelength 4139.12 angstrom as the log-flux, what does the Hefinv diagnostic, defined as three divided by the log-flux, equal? 3.46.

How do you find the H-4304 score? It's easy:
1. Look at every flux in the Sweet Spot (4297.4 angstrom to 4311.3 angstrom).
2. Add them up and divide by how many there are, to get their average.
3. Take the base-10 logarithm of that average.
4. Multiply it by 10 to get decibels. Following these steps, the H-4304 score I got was 8.6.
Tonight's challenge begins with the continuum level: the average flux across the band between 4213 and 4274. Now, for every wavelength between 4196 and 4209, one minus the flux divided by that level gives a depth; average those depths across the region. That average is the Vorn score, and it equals 0.075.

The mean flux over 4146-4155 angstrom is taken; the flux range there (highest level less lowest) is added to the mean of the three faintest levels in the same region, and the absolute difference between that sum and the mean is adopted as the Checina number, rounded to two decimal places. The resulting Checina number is 0.72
